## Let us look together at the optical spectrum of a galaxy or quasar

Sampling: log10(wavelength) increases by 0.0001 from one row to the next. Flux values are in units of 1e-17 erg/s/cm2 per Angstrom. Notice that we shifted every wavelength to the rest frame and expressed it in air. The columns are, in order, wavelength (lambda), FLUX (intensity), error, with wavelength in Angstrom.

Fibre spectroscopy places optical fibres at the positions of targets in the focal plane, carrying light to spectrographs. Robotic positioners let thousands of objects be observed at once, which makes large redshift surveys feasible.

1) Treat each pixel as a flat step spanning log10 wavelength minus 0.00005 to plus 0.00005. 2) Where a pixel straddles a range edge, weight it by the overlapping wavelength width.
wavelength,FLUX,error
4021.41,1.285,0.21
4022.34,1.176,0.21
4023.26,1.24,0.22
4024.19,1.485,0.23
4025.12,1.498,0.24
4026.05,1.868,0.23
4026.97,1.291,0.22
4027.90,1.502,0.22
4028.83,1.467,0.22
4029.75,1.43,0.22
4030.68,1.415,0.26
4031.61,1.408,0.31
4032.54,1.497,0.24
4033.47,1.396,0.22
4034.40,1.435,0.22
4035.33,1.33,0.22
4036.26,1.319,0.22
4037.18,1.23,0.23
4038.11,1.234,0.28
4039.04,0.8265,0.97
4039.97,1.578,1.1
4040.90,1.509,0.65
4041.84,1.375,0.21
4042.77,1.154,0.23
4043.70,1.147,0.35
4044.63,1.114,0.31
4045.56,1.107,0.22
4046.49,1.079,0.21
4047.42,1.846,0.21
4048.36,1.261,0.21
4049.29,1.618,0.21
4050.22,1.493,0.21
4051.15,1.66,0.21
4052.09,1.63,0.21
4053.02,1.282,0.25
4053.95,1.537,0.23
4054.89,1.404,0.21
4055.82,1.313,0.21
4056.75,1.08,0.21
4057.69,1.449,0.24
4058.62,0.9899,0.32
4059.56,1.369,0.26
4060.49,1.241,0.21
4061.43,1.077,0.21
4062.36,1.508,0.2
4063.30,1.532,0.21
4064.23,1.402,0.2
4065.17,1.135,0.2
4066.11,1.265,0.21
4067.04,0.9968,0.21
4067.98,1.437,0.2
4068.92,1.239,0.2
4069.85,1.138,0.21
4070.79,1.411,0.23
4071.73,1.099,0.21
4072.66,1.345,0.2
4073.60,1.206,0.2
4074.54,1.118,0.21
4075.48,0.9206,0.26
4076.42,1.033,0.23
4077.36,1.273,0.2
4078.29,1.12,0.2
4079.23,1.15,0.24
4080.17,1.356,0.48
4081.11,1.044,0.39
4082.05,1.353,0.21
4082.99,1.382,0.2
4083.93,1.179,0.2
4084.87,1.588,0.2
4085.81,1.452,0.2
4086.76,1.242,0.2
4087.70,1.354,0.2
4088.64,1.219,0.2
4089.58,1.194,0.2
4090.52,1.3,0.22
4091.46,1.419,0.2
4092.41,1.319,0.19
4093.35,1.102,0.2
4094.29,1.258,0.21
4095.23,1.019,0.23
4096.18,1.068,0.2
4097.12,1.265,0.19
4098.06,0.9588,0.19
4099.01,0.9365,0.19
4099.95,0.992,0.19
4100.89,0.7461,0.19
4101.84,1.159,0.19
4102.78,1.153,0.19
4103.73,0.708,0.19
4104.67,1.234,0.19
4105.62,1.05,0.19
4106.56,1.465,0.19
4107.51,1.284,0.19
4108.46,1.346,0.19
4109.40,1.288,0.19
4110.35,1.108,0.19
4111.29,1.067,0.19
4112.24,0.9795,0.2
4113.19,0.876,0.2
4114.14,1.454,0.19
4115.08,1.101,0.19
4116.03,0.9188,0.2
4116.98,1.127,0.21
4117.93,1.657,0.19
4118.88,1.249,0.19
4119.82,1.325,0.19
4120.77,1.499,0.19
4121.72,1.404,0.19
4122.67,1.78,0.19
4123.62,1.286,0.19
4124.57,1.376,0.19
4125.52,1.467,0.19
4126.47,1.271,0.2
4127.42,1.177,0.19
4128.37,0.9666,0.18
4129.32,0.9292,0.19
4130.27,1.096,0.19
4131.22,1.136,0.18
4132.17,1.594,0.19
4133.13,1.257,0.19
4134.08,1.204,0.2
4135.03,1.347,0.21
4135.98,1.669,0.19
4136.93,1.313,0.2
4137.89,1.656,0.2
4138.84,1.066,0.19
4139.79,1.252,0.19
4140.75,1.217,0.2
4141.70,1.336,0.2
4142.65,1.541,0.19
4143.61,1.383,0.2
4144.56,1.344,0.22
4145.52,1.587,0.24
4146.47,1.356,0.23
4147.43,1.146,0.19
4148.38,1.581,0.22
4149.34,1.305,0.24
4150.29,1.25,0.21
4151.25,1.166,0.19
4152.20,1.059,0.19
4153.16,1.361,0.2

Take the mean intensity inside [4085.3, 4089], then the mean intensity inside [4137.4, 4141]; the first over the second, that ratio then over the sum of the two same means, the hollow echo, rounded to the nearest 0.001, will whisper 0.388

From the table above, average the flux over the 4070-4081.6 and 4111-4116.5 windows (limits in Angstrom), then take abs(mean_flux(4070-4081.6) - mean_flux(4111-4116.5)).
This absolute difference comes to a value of 0.107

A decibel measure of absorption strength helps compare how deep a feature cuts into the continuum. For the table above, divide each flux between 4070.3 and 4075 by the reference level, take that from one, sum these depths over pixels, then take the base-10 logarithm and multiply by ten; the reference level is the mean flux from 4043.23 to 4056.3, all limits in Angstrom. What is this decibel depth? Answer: -2.5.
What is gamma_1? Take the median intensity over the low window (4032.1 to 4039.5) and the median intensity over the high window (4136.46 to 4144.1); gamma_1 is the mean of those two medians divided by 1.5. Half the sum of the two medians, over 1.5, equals 0.883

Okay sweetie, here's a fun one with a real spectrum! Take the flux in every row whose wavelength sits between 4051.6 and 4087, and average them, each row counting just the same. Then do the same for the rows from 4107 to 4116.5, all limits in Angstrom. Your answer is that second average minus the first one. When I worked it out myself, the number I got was -0.13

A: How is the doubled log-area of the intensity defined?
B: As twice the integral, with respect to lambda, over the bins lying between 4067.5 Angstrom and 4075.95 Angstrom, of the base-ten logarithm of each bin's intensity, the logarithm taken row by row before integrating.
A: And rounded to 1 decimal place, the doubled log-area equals 1.3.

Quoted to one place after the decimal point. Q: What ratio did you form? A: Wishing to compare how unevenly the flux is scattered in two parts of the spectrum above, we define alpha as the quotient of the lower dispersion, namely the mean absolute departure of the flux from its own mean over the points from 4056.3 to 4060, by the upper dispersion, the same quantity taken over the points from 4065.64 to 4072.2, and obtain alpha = 1.5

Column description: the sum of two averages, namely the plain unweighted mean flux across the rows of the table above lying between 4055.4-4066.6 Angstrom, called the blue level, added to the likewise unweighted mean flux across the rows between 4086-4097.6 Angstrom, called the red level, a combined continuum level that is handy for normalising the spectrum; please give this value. 2.5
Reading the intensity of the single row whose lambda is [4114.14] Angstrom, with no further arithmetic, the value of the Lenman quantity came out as 1.454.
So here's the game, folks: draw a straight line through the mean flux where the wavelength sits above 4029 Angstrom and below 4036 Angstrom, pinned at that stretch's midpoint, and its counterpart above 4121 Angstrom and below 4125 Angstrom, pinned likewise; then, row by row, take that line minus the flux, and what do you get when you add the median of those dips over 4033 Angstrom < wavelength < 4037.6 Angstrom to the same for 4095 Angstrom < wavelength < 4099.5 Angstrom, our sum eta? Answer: 0.52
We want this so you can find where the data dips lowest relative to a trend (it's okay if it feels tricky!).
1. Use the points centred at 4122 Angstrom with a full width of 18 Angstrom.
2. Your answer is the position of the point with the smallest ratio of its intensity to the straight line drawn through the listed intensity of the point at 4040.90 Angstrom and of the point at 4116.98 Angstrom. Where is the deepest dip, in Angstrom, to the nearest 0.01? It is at 4113.19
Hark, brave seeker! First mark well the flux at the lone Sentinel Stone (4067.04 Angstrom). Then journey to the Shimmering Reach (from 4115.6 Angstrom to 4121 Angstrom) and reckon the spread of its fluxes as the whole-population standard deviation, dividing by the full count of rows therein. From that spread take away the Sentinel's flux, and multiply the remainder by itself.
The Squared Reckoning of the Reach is 0.57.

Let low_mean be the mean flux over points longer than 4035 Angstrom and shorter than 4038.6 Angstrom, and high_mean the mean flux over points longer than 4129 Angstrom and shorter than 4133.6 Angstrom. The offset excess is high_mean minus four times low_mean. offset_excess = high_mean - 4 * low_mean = -3.9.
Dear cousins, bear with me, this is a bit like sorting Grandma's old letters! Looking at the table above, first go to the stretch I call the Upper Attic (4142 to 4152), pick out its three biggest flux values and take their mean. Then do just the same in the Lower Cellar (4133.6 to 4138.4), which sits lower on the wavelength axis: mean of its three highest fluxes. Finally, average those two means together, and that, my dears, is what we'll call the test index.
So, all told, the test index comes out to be 1.56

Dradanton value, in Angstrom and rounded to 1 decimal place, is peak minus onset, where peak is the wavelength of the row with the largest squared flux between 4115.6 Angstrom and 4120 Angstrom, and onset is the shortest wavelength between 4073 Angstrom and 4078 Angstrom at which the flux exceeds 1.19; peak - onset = 44.3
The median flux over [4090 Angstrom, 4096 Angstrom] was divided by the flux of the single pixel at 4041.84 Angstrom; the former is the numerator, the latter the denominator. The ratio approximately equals 0.93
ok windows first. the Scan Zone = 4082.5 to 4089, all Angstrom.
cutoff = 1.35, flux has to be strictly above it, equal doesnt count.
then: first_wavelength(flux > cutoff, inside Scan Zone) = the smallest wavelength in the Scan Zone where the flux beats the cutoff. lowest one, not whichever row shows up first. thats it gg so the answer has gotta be 4082.99 Angstrom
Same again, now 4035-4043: 4039.97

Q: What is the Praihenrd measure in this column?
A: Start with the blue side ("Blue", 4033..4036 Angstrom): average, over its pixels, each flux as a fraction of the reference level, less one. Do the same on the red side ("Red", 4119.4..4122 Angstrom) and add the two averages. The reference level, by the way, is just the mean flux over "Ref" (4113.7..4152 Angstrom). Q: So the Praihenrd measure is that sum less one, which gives -0.88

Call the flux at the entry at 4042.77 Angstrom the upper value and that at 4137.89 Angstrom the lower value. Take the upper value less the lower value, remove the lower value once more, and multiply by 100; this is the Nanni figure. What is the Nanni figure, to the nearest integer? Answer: -216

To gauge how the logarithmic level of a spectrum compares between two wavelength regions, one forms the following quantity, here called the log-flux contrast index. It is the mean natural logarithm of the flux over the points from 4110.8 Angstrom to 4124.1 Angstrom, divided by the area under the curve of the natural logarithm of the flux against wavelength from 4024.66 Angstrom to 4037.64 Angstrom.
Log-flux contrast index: 0.0463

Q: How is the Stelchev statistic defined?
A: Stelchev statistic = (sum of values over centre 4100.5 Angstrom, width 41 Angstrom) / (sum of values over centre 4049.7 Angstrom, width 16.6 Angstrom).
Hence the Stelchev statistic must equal 2.2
